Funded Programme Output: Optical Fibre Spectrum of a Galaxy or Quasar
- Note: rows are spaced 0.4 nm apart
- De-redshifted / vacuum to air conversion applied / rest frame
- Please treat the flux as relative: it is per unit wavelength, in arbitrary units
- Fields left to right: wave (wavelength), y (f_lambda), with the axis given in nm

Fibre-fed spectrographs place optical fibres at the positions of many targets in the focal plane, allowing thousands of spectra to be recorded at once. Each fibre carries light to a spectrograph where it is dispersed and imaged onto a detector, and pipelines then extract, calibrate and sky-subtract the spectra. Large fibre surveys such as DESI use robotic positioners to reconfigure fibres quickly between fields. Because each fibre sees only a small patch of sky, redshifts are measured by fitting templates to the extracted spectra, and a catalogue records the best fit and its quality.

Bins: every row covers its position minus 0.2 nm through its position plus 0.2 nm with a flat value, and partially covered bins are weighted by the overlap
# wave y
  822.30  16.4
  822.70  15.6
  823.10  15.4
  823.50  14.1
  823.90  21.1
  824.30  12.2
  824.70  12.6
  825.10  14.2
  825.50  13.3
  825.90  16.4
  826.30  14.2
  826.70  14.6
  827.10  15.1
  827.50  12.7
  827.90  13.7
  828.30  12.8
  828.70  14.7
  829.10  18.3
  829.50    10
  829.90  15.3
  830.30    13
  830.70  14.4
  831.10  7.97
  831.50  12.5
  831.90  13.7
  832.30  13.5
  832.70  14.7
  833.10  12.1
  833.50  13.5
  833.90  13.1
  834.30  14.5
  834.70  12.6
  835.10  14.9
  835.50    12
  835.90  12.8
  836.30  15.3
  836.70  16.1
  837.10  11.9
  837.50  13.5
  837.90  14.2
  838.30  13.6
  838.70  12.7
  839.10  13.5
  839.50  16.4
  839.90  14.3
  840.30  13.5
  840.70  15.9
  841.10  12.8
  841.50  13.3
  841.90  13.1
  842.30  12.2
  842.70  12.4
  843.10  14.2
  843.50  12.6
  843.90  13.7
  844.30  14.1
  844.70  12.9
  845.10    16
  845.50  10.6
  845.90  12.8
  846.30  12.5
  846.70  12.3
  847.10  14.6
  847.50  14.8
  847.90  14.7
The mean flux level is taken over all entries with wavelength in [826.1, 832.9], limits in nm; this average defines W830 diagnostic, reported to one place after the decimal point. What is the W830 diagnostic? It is 13.6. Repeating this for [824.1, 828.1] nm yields 13.9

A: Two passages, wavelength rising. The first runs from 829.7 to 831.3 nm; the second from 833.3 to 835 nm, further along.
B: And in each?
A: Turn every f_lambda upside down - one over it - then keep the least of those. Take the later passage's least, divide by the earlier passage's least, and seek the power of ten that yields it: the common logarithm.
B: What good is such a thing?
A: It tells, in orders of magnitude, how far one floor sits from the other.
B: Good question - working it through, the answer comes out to 0.023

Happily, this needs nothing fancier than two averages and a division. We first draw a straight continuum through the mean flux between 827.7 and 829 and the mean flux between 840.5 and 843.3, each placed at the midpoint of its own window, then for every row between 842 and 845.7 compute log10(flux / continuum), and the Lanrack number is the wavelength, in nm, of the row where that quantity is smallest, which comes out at 845.50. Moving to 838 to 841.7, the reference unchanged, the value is 838.70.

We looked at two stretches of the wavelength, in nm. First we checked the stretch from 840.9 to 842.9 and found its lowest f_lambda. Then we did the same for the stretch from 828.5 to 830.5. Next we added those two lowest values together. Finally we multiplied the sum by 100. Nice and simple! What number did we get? 2220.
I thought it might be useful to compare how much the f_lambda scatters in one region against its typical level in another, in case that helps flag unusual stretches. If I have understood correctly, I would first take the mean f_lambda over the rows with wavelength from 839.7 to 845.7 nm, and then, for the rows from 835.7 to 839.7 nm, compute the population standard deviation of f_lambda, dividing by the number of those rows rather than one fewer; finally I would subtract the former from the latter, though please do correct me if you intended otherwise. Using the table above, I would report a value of -12.0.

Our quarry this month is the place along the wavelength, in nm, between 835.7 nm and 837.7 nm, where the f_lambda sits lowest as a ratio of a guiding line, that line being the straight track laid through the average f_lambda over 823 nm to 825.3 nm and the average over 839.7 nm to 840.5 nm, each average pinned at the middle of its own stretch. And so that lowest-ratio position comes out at 837.10 nm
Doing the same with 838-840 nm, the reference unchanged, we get 838.70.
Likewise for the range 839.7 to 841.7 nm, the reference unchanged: 841.10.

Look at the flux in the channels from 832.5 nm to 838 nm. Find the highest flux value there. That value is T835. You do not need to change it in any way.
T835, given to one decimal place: 16.1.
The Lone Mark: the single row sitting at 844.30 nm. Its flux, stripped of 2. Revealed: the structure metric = 12.1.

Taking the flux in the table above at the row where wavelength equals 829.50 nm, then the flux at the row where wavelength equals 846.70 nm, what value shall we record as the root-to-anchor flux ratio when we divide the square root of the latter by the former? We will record 0.35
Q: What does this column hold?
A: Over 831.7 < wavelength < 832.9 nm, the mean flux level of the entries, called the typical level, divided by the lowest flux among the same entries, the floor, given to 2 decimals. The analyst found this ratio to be 1.03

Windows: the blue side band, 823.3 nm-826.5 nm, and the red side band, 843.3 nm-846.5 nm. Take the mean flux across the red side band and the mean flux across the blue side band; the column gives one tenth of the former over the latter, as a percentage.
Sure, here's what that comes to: 8.91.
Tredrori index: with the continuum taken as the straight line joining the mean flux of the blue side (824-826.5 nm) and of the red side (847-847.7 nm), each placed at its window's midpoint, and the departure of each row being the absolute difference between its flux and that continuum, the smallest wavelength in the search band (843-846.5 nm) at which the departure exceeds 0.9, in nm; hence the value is 843.50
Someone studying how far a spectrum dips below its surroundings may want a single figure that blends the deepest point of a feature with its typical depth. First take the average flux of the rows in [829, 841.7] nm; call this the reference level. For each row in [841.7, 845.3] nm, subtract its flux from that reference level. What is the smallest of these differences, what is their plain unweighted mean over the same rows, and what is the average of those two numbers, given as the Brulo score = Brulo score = -1.1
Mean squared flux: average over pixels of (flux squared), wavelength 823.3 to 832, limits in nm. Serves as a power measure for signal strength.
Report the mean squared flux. 201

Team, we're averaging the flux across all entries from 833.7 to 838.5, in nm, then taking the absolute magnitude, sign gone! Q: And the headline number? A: 13.7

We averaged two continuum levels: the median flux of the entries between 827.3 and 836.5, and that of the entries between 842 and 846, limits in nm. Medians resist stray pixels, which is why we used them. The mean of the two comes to 13.2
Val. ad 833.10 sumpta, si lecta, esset 12.1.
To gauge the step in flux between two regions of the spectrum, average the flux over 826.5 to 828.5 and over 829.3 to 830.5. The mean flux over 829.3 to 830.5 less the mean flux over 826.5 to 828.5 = -1.0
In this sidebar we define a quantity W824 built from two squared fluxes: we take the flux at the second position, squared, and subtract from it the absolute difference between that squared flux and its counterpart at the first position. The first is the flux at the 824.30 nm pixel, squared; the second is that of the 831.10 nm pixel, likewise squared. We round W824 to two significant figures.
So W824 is -22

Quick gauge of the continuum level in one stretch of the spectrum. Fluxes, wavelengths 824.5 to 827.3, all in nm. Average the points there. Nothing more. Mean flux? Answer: 14.3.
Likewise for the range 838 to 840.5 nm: 14.0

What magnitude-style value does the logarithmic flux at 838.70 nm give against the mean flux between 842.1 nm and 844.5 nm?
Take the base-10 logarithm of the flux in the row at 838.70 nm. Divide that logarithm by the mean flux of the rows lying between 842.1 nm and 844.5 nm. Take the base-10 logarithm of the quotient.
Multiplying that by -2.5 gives 2.69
